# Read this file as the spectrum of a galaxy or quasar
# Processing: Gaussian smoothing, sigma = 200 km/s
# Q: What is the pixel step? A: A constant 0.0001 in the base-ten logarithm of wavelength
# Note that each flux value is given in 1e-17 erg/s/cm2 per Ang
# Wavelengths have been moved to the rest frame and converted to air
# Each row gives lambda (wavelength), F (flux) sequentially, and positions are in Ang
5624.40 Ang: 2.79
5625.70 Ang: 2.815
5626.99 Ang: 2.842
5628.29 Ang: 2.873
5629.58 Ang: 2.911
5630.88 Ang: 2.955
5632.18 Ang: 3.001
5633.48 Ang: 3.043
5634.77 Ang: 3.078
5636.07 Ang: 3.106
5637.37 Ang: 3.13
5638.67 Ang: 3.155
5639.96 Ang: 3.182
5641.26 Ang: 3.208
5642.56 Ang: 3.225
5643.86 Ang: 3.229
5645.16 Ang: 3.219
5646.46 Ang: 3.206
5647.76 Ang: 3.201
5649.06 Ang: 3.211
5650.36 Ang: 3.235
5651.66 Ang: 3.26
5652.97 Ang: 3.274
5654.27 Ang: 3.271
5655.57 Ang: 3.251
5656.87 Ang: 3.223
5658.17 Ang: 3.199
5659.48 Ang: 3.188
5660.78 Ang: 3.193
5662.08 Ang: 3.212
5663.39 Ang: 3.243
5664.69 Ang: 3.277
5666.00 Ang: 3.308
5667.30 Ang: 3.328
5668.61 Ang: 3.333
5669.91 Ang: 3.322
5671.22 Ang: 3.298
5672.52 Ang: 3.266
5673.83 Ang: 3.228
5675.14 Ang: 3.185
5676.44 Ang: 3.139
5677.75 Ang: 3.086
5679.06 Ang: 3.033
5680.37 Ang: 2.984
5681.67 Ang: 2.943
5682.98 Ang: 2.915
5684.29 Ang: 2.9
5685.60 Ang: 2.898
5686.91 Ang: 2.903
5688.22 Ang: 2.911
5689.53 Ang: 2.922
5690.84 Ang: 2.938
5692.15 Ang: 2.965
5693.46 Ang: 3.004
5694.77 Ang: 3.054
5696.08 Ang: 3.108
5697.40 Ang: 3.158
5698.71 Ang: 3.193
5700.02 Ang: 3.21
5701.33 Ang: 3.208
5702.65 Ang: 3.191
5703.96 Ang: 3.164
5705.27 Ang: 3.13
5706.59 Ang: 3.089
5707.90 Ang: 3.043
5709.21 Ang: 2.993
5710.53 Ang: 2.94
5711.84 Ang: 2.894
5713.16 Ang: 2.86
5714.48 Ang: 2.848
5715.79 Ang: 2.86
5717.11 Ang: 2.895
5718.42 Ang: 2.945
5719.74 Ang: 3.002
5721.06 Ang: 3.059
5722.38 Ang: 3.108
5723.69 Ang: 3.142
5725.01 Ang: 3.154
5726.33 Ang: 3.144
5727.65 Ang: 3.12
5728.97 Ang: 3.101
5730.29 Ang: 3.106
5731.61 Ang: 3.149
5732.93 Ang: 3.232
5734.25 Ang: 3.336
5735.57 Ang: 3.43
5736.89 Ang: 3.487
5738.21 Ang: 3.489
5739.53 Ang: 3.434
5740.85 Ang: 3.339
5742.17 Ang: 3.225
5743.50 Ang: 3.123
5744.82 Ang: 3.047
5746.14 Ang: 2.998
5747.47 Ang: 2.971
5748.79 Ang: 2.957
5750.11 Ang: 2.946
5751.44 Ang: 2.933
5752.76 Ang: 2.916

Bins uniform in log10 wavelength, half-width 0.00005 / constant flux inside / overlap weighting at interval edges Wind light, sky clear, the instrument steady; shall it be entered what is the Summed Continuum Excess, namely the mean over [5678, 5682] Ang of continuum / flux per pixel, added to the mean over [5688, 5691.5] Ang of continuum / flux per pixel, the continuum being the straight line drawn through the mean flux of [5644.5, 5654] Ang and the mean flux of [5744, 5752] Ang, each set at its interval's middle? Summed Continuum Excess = 2.12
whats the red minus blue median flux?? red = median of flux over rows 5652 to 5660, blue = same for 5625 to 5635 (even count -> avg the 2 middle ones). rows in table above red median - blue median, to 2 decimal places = 0.30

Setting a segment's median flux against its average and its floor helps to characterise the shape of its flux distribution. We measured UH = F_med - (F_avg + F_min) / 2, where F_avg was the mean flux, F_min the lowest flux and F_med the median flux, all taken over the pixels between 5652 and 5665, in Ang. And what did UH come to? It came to 0.02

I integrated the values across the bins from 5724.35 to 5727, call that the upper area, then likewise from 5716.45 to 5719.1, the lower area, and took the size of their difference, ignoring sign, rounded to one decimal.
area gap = 0.6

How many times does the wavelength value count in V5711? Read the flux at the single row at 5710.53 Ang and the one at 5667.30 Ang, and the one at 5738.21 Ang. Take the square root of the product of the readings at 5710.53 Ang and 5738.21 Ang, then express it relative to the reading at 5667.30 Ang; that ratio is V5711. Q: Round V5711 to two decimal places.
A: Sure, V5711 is 0.96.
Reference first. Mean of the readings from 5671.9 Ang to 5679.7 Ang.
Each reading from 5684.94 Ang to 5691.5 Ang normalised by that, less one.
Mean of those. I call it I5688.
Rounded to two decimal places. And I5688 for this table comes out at -0.08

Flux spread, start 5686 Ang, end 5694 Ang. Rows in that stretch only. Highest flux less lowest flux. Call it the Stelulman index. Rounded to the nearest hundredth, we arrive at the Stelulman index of 0.10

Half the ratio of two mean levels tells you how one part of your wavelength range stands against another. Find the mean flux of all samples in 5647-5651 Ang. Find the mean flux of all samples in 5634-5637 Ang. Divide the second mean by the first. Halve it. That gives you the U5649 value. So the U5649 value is 0.481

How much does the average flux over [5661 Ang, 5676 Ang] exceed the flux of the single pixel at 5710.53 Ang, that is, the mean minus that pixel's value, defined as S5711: 0.3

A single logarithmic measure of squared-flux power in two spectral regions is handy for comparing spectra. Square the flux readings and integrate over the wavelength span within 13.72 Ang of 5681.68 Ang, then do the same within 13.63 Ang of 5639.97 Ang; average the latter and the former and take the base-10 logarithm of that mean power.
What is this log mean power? 2.42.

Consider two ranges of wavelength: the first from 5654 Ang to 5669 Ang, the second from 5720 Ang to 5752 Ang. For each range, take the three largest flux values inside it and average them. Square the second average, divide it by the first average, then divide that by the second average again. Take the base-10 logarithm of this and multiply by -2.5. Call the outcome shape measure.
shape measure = -0.05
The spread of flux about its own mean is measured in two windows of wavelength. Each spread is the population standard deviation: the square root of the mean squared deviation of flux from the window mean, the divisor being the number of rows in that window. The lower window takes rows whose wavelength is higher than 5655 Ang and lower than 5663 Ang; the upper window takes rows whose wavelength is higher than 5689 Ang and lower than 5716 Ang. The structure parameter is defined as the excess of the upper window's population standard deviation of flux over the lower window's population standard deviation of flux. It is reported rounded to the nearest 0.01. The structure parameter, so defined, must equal 0.10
